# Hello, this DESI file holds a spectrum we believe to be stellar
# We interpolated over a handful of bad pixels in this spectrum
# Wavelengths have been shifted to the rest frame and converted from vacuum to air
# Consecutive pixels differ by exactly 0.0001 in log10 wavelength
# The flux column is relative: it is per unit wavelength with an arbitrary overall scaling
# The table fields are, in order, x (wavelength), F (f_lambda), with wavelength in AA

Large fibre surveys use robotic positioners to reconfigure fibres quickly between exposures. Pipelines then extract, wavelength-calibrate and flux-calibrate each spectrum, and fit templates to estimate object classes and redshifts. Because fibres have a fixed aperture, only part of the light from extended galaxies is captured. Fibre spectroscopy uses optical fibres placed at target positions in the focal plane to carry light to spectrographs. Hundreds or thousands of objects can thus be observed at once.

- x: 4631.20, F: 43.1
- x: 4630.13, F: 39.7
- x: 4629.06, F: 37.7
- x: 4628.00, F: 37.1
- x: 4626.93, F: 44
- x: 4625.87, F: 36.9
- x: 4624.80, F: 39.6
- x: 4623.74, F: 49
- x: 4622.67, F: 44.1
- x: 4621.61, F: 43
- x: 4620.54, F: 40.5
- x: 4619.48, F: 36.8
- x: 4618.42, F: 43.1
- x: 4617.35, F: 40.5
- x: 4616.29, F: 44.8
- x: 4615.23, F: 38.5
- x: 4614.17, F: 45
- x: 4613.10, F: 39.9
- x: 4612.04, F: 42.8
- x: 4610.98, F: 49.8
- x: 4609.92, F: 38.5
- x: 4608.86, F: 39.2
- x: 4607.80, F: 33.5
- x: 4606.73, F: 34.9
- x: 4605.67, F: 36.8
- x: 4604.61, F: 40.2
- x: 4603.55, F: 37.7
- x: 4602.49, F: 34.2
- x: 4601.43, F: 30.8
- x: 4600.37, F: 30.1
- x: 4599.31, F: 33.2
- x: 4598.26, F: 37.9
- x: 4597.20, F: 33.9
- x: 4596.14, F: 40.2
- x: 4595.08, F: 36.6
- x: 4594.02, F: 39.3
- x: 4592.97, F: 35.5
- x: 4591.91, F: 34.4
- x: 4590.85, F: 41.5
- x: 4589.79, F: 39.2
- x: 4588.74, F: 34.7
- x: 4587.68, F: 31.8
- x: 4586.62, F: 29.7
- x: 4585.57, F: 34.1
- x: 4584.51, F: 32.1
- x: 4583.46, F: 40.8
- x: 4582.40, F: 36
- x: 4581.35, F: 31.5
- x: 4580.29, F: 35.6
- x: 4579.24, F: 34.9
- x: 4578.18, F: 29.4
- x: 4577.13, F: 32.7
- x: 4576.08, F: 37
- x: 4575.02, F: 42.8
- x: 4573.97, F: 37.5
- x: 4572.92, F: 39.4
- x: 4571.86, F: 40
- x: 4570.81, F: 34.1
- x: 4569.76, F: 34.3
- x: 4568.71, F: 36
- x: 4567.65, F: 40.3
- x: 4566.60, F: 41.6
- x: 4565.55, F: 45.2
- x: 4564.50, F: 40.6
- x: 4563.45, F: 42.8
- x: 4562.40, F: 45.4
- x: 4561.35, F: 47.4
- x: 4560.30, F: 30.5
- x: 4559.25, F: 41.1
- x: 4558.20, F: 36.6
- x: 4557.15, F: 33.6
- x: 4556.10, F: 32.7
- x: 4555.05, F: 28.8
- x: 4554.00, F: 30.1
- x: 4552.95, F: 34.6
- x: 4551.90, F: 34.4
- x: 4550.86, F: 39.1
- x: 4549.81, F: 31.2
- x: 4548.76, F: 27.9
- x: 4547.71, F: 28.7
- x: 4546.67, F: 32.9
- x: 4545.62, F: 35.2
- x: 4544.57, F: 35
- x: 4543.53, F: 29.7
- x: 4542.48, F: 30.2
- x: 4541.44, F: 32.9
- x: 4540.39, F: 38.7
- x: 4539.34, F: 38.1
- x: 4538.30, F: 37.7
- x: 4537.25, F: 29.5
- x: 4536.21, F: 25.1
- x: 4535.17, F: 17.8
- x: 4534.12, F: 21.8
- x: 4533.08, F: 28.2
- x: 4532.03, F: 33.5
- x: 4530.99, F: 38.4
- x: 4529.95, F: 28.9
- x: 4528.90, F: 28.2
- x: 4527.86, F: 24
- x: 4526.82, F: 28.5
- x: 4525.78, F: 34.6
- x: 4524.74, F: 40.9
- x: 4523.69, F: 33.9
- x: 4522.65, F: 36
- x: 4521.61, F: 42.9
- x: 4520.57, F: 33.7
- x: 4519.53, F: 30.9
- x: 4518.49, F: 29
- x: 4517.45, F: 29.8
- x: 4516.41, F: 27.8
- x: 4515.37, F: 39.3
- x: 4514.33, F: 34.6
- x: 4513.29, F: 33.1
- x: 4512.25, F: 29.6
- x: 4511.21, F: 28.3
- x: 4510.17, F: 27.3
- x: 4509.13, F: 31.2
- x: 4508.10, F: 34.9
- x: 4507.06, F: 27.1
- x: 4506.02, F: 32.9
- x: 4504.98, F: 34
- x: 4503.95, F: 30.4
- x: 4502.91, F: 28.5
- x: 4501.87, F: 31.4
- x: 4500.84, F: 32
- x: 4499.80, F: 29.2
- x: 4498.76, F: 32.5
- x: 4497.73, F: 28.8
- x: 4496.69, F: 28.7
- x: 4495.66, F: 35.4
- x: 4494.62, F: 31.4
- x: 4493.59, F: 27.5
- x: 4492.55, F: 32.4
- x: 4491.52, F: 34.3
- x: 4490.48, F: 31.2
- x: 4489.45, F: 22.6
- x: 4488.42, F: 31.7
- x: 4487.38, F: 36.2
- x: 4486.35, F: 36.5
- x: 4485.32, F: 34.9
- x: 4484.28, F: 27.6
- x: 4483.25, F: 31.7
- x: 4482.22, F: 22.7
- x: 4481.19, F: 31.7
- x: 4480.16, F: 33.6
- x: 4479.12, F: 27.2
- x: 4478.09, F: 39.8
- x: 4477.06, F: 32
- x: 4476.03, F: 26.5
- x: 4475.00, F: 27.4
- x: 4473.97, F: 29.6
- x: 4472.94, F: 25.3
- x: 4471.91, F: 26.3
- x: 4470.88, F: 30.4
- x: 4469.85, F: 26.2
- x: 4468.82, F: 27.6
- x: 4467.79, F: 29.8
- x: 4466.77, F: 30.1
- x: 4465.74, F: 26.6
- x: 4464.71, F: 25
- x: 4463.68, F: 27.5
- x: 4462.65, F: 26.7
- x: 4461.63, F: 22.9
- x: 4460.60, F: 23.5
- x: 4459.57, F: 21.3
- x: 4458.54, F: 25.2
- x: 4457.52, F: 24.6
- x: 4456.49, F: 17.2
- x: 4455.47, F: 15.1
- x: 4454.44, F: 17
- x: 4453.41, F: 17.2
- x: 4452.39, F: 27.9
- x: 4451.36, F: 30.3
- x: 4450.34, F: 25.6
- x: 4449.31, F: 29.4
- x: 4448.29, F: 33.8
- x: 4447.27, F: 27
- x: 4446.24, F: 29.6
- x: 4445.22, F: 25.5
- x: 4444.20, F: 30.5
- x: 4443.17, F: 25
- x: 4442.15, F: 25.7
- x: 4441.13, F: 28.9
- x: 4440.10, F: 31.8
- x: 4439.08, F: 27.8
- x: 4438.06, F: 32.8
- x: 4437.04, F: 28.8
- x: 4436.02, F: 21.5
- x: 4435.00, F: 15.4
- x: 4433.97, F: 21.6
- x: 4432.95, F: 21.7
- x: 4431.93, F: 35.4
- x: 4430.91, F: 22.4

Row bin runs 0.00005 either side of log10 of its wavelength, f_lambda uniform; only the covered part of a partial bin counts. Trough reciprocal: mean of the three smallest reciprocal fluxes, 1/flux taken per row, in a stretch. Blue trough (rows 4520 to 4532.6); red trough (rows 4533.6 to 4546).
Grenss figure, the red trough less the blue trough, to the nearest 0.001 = 0.002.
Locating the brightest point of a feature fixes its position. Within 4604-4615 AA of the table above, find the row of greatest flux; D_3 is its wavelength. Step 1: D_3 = 4610.98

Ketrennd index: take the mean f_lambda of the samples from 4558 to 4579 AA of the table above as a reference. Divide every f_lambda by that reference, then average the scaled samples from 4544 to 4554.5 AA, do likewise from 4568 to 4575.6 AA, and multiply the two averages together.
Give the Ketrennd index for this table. 0.83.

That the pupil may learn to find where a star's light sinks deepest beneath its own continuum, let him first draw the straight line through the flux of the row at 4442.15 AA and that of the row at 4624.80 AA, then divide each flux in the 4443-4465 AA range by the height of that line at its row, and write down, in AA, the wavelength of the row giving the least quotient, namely 4455.47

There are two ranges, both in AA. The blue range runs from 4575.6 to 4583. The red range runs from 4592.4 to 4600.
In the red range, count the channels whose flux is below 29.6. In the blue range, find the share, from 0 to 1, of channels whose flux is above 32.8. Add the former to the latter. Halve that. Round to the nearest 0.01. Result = 0.29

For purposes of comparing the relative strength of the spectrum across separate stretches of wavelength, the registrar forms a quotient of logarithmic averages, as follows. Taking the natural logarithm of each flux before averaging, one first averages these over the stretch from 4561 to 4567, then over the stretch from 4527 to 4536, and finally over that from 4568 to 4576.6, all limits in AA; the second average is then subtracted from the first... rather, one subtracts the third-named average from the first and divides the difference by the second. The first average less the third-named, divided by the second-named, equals 0.05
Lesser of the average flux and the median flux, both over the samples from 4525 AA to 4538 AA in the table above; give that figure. 28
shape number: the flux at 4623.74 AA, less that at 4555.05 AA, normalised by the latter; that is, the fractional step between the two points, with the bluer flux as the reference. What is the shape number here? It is 0.7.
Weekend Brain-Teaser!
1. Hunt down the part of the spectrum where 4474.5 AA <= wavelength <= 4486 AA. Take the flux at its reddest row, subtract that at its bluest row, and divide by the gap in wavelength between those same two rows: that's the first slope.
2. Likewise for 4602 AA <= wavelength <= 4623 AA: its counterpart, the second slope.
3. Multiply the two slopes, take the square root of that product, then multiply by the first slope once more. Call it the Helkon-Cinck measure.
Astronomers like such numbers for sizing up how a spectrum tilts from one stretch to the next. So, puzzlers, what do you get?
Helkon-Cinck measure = 0.43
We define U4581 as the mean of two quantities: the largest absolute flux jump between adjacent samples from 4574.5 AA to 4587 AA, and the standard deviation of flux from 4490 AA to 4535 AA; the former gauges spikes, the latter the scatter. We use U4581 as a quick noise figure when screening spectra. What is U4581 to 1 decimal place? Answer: 6.4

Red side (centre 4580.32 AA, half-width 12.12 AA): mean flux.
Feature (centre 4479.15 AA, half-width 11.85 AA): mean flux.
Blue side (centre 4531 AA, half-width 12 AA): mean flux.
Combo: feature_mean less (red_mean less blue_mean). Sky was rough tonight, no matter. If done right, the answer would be 26.2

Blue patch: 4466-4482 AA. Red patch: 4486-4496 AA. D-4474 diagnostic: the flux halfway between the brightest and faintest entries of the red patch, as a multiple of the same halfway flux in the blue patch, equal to 0.91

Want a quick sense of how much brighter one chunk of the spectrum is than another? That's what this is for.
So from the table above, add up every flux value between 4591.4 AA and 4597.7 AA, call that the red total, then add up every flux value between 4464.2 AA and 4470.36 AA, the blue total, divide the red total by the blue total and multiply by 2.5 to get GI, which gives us 3.3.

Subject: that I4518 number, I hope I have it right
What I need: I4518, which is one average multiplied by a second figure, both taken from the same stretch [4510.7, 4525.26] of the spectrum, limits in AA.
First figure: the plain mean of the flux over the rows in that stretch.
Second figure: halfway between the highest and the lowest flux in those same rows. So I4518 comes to 1186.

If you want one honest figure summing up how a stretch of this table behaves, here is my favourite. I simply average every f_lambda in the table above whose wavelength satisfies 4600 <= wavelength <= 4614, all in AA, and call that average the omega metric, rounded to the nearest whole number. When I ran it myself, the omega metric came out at 38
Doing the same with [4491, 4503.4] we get 31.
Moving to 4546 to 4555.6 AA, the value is 32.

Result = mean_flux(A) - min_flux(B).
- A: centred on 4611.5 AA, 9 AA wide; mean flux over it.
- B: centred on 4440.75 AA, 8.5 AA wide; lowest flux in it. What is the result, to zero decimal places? 16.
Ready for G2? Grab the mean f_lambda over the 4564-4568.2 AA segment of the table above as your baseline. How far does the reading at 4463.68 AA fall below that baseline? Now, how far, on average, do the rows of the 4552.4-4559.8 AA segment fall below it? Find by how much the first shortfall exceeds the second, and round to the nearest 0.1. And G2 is 6.4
